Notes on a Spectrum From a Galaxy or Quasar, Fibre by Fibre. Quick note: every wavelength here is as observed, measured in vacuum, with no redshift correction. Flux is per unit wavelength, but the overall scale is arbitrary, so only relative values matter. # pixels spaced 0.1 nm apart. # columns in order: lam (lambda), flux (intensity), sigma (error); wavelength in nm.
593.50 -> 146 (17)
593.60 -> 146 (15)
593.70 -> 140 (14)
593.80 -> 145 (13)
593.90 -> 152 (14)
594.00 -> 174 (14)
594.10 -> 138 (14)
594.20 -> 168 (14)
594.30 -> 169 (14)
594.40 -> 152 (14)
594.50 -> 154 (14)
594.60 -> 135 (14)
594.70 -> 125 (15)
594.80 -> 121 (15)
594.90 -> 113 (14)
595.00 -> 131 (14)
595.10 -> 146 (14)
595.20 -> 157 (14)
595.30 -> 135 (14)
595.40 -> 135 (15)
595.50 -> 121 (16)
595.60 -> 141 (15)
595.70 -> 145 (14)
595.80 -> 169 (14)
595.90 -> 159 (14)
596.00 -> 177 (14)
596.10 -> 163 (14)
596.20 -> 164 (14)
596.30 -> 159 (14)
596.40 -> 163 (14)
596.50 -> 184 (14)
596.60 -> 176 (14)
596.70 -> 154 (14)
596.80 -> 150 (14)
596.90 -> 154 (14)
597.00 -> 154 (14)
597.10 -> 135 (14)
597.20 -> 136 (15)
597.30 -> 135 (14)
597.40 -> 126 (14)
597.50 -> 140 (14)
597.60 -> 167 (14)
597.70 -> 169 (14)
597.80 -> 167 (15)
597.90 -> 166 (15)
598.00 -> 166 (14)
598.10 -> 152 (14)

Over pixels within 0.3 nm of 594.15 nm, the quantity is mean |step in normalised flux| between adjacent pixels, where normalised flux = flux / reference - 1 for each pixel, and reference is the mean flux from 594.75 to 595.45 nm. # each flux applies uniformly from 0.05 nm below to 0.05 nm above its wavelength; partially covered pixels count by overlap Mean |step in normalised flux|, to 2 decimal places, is 0.16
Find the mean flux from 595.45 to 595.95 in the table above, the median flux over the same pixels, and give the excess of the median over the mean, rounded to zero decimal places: -2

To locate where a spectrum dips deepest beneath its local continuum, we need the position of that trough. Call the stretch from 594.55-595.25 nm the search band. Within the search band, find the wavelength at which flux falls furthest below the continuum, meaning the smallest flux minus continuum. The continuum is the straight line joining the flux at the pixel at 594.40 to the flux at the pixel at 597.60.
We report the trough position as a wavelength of 594.90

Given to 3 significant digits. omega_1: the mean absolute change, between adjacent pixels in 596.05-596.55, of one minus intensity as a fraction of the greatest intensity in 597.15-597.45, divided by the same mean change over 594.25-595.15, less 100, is -99.3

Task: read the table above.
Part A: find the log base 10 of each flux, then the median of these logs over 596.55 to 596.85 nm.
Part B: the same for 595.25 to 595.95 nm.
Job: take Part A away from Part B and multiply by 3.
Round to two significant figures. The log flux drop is -0.11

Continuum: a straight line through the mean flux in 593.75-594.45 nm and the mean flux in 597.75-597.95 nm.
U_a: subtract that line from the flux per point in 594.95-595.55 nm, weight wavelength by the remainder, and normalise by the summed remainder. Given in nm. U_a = 595.29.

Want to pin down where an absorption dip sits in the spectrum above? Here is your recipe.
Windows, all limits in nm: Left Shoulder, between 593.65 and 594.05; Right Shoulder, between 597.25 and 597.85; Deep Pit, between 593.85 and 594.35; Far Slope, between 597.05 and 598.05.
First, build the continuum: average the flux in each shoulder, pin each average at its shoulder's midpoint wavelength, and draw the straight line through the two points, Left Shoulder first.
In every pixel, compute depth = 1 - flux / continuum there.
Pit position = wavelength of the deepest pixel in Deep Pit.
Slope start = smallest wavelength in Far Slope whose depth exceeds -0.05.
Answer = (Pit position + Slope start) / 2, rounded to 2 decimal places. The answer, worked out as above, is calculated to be 595.60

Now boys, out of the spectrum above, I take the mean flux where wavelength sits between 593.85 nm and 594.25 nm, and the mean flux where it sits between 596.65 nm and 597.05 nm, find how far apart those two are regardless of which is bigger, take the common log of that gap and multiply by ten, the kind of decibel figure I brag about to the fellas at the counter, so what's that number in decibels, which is 7.0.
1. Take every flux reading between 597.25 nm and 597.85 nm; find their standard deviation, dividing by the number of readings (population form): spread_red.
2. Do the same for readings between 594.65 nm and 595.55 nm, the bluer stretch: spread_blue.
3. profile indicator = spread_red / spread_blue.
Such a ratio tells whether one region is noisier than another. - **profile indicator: 1.4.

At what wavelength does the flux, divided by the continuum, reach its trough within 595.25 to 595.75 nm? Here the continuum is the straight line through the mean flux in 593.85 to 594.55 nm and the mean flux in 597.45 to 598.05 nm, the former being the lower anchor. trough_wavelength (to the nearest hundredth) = 595.50 nm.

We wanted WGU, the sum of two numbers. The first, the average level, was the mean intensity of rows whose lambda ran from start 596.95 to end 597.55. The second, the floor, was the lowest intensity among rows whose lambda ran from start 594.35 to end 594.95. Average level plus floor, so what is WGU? 251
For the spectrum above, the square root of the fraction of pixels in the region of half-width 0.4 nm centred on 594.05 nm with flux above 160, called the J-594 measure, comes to 0.61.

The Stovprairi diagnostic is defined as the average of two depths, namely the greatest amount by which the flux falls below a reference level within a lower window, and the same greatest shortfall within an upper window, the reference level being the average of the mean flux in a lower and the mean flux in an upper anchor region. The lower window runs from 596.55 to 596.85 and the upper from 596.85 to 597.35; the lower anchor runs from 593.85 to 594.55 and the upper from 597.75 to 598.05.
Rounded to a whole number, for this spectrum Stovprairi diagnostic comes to 20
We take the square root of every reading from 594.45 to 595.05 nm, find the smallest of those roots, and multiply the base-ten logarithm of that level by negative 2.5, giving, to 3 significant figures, -2.57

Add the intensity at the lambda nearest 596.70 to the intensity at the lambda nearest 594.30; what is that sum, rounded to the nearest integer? 323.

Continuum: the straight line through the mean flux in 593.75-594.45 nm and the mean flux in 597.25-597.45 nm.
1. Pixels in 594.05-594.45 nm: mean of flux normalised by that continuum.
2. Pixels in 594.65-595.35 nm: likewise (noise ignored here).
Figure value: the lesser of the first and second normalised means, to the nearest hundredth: 0.89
